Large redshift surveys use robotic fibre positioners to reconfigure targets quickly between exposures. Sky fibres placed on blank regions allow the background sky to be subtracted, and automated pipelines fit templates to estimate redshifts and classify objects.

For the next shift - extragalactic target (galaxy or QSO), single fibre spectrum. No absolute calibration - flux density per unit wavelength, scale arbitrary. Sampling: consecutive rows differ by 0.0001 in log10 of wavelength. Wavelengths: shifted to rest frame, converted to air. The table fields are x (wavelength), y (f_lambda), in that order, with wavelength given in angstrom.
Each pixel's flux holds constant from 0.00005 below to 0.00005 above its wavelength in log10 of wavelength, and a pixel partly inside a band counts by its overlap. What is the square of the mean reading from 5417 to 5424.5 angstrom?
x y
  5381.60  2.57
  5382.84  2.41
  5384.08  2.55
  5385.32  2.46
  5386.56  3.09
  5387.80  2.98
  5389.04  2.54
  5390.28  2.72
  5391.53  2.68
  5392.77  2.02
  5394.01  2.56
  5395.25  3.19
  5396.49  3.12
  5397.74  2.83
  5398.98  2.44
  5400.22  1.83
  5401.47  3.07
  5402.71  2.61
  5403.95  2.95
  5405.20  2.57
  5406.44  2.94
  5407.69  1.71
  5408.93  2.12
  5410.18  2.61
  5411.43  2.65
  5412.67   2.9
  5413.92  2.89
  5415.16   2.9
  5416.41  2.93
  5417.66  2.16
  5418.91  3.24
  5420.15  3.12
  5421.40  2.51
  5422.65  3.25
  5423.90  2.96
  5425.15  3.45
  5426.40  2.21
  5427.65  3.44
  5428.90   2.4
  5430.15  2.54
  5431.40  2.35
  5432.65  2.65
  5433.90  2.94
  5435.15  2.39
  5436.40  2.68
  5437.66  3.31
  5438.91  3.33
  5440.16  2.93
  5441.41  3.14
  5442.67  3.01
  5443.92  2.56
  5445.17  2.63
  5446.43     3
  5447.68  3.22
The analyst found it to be 8.3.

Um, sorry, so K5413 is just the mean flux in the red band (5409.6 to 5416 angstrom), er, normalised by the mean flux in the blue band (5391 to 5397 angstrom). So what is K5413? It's 1.03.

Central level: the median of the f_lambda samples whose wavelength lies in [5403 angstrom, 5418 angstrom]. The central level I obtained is 2.77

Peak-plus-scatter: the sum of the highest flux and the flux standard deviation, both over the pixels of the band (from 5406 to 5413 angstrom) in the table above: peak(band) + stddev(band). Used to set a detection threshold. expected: 3.4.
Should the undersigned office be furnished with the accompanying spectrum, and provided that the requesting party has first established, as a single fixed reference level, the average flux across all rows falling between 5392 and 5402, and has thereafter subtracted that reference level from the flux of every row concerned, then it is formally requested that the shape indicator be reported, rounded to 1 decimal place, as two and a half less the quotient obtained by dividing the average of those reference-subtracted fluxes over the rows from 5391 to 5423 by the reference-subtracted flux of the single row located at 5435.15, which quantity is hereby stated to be 2.7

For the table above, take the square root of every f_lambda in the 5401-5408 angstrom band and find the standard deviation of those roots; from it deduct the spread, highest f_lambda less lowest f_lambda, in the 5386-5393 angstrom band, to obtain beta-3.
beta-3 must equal -0.9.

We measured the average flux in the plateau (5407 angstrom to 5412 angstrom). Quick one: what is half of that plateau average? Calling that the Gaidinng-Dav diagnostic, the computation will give 1.14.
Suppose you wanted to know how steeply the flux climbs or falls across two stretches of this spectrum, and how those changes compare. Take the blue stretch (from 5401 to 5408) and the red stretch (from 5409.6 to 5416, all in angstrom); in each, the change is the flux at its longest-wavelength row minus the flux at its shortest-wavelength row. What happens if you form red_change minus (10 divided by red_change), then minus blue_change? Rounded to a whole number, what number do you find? -33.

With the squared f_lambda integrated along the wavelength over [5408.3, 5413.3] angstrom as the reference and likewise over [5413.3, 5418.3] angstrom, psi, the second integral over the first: 1.12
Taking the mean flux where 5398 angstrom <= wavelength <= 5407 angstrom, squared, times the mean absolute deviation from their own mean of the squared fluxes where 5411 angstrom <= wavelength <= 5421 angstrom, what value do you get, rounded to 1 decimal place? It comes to 8.2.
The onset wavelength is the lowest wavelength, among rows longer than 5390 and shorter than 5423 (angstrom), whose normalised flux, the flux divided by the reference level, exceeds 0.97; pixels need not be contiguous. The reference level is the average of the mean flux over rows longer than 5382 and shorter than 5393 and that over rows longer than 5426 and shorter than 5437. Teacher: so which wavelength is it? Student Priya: 5390.28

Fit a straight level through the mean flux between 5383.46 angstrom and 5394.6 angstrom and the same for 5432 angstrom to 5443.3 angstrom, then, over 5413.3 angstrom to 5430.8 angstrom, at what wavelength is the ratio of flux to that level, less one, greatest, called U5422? 5425.15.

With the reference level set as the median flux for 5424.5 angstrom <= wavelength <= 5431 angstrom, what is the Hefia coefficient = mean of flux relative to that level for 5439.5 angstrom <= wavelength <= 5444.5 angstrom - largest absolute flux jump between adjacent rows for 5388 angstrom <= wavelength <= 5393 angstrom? 0.49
